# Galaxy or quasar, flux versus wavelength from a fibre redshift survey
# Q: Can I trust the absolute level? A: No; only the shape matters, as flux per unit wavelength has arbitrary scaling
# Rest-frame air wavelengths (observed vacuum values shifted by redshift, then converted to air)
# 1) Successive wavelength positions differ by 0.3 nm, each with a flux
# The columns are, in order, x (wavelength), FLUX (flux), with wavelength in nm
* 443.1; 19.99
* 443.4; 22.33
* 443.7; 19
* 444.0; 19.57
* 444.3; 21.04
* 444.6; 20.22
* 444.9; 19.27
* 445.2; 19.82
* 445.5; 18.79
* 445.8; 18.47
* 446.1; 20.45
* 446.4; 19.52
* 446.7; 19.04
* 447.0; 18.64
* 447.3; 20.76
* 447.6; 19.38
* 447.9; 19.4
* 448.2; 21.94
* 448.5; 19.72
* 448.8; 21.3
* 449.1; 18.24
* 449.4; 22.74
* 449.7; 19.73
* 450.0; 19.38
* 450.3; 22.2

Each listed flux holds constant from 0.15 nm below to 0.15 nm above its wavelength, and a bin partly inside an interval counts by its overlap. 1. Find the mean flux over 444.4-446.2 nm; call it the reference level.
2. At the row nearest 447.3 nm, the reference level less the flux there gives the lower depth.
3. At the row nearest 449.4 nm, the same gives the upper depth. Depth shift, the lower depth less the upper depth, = 2.0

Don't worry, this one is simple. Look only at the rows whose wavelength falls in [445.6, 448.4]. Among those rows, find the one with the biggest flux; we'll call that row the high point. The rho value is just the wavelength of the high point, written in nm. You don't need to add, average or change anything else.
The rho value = 448.2 nm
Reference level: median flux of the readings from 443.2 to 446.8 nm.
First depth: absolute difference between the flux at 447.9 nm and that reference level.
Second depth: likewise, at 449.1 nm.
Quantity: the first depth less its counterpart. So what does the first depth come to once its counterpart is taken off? -1.2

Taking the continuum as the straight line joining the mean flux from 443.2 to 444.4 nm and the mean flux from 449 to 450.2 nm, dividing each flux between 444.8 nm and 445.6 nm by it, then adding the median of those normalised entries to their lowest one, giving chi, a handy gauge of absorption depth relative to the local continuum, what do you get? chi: 1.868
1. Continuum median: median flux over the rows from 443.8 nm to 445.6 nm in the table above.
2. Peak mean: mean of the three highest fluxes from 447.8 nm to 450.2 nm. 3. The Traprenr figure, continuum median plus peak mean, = 41.7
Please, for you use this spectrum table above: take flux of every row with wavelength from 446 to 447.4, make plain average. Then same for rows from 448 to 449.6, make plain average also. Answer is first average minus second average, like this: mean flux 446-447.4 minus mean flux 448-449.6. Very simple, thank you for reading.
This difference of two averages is -1.1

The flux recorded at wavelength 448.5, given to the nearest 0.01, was 19.72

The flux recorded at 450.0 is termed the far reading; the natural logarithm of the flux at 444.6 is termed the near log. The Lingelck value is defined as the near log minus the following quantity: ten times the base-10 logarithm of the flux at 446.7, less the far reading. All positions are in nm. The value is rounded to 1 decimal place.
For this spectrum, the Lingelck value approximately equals 9.6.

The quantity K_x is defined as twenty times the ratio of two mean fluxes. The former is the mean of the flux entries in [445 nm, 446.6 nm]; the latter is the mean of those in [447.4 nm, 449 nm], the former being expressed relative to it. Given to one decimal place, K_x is 19.1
